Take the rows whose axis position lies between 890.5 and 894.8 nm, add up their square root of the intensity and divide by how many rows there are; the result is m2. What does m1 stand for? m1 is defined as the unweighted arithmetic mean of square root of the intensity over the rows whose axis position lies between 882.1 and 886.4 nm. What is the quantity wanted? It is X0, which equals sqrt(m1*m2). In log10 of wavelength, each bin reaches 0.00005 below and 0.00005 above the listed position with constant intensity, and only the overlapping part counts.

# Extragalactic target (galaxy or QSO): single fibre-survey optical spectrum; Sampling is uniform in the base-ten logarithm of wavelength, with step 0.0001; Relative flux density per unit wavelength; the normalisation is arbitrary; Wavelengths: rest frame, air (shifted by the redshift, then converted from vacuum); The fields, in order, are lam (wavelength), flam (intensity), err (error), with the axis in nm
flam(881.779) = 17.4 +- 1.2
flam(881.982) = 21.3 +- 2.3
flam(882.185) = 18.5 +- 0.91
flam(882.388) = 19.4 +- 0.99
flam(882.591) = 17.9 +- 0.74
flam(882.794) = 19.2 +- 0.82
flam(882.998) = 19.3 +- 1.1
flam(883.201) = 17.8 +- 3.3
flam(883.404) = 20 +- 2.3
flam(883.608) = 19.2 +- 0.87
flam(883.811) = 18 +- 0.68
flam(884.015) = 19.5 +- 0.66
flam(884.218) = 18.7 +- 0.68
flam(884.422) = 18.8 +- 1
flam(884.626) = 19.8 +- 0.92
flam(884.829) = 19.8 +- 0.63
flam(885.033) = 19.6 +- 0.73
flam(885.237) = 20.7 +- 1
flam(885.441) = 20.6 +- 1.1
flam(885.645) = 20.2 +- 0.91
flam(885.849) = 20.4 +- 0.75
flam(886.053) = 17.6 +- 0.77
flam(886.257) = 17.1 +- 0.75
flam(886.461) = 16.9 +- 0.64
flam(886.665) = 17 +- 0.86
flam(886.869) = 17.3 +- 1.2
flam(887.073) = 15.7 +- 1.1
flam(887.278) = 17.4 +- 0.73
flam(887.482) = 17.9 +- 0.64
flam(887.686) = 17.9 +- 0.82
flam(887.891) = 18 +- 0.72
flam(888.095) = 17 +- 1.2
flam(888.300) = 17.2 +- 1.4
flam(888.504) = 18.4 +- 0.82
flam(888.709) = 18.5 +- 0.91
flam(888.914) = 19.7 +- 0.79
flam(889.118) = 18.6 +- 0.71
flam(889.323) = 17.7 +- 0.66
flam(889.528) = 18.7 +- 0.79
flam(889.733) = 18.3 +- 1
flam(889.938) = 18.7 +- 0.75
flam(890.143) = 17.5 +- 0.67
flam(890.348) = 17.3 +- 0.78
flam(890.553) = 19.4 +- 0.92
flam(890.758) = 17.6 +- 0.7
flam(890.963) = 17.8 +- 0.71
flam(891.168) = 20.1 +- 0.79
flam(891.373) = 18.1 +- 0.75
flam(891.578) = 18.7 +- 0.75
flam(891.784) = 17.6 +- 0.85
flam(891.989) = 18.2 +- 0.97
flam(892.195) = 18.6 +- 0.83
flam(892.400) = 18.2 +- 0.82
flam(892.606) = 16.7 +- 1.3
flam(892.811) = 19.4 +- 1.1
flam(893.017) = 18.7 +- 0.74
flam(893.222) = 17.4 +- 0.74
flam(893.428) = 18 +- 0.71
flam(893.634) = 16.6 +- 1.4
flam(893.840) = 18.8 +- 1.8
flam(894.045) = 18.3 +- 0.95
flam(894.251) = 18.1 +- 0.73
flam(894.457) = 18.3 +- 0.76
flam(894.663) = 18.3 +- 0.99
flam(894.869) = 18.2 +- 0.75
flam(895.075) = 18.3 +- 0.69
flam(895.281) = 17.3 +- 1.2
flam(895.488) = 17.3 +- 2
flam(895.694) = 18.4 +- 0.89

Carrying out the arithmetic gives 4.32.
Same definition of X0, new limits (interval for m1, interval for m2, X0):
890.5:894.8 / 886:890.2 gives 4.24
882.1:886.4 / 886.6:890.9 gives 4.30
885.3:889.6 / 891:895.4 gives 4.26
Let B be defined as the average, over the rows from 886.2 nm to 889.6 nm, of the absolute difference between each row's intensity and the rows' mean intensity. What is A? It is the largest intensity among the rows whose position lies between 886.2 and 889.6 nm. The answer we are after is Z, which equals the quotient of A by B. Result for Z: 28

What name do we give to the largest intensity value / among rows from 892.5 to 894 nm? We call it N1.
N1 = 19.4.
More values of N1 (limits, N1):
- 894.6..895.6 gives 18.3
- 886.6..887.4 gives 17.4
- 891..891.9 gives 20.1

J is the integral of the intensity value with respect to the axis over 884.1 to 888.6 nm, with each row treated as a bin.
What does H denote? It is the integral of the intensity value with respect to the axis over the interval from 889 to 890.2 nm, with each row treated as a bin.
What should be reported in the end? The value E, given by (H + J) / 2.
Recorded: 52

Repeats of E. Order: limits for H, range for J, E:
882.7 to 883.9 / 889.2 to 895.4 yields 68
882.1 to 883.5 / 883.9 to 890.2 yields 71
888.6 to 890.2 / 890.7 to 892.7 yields 33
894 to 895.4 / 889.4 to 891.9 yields 36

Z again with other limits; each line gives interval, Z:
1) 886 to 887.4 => 44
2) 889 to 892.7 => 33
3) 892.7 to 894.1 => 27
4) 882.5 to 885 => 32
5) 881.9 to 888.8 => 19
